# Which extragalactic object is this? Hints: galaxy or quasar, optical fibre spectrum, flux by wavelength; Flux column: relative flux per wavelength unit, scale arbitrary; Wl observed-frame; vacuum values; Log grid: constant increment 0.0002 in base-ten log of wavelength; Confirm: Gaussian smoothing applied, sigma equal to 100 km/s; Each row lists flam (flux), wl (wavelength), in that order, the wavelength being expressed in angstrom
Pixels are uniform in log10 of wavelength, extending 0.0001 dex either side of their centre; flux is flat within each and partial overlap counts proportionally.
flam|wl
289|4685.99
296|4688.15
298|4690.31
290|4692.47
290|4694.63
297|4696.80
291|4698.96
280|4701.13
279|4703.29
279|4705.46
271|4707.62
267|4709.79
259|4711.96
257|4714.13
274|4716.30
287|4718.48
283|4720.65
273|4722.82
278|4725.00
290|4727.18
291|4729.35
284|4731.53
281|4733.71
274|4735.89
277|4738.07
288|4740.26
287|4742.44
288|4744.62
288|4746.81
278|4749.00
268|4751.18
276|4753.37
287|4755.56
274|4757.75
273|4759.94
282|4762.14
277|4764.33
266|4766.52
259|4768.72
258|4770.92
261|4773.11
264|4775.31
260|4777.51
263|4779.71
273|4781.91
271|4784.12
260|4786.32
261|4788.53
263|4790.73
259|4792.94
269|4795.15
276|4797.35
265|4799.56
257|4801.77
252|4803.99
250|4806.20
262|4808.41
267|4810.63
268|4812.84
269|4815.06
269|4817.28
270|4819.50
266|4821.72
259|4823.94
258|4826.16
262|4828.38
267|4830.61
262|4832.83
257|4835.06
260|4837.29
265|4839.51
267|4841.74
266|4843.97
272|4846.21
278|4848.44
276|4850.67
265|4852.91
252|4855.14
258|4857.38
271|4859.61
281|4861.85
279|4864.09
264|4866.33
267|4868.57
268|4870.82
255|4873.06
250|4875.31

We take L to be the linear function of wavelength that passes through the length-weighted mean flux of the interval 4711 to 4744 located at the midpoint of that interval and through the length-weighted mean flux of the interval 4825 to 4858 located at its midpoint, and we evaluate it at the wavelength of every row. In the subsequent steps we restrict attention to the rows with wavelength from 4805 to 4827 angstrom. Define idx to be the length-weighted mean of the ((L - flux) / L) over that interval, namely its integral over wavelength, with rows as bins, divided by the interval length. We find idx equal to 0.014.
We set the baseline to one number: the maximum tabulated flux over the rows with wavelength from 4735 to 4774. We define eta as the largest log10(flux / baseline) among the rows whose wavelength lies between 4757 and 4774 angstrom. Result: -0.009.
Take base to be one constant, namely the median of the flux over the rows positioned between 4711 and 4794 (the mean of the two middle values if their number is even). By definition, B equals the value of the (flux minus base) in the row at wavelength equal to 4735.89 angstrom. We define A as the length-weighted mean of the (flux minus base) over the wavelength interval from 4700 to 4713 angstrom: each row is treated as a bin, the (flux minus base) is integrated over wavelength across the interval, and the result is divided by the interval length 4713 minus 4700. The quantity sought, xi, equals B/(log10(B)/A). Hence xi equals 0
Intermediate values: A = -1.4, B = 0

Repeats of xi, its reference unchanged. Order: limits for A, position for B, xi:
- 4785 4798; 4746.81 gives -118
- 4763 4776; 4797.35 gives -63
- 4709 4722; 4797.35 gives -18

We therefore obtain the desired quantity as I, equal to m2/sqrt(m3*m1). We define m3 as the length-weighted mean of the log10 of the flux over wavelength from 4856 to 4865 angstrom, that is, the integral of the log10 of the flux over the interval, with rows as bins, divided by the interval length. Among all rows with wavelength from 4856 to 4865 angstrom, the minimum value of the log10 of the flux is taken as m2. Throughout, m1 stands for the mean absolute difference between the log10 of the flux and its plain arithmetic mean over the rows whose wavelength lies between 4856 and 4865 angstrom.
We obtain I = 14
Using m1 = 0.012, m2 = 2.41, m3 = 2.43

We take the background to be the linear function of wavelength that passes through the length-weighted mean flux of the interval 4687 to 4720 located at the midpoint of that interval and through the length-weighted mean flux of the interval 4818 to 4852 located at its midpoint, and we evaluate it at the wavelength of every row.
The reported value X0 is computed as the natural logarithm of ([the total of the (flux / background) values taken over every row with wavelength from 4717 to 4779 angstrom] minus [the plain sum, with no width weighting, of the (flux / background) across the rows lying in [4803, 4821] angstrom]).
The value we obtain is 3.0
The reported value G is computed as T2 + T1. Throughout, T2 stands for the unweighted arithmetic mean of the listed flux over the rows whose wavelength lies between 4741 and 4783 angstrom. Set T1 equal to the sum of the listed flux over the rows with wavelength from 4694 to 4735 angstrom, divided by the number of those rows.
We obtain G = 552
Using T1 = 280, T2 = 273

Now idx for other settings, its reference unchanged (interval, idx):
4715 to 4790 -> 0.003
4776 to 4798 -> 0.023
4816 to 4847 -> 0.005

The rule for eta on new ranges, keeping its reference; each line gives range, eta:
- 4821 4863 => -0.011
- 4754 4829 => -0.002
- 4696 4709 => 0.013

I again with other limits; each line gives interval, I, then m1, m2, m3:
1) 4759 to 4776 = 14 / 0.012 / 2.41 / 2.43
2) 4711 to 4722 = 12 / 0.018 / 2.41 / 2.43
